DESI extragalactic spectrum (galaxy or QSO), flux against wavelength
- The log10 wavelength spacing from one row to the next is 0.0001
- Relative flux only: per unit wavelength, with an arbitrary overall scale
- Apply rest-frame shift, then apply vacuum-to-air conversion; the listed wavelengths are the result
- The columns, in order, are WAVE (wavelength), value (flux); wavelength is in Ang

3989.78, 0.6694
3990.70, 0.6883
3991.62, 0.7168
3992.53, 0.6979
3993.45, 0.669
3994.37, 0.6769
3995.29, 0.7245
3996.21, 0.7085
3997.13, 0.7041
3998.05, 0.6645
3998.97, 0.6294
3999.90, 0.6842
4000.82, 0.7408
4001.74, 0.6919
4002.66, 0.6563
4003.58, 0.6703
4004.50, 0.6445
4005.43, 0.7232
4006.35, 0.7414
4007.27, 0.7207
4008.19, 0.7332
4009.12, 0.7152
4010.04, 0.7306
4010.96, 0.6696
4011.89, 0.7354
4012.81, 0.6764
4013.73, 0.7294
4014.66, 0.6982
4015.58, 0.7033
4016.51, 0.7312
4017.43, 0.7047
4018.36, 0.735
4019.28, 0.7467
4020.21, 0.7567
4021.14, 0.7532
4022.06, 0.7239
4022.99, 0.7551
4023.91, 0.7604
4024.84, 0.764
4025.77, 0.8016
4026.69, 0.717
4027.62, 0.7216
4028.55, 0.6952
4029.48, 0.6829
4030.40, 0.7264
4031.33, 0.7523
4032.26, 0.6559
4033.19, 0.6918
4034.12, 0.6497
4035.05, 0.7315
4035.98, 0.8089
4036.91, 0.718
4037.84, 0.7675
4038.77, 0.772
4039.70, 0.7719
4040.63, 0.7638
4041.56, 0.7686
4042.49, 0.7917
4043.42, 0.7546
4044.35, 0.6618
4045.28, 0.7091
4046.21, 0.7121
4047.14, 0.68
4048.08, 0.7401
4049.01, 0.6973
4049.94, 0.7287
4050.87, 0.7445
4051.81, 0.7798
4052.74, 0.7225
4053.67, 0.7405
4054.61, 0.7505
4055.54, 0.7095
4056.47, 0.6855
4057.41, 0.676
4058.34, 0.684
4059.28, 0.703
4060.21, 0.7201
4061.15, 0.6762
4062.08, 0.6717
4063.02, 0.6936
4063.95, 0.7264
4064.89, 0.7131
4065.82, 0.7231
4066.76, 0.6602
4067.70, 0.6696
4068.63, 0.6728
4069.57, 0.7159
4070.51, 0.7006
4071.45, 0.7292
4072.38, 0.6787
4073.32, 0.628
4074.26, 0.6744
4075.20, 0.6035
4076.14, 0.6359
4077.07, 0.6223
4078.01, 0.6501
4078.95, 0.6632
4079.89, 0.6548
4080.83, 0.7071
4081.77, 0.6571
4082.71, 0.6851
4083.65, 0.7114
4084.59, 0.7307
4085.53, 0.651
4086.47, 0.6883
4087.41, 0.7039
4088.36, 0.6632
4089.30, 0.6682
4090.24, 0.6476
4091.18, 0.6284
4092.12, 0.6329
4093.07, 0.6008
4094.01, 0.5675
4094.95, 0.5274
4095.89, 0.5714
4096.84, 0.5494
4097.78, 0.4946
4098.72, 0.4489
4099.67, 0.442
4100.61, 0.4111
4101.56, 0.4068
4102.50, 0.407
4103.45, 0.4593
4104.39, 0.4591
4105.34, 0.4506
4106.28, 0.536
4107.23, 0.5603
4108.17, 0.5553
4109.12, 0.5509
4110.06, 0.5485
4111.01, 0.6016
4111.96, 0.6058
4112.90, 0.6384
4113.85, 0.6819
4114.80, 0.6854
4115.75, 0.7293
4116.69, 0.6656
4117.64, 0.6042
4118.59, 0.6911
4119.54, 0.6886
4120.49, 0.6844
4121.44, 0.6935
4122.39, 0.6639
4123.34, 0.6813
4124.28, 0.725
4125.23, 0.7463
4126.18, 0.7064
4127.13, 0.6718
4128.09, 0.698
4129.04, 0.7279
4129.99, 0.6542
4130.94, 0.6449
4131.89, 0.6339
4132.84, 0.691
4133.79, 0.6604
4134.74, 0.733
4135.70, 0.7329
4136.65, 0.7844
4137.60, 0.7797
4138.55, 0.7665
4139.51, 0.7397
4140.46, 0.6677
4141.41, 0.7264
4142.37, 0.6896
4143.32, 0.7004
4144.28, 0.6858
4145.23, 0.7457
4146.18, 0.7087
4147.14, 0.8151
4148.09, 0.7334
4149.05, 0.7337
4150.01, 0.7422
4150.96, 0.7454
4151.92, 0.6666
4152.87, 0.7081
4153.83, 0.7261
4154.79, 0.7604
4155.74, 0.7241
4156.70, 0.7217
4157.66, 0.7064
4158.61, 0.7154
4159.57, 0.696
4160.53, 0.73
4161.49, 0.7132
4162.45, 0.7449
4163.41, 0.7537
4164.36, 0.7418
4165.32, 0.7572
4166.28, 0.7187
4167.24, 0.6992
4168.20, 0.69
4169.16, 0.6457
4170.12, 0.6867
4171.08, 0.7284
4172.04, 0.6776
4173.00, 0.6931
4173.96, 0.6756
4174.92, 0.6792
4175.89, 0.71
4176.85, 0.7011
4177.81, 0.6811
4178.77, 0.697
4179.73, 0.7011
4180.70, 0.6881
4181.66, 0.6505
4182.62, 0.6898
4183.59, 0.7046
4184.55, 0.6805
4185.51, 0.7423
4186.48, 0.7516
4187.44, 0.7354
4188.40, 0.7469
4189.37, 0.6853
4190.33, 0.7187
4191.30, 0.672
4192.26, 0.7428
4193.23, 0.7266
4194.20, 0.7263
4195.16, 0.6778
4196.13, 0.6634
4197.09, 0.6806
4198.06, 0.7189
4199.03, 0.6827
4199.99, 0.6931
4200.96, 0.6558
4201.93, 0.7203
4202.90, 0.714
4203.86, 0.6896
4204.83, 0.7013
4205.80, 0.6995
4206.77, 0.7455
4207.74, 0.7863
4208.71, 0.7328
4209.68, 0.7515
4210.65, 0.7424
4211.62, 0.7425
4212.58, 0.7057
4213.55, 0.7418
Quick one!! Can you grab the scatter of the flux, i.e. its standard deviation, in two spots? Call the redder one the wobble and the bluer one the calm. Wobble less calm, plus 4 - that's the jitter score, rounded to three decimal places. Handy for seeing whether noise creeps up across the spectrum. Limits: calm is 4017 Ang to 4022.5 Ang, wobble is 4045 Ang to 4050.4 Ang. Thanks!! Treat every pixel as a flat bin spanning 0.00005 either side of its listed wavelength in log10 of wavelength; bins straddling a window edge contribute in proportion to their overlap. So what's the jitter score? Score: 4.002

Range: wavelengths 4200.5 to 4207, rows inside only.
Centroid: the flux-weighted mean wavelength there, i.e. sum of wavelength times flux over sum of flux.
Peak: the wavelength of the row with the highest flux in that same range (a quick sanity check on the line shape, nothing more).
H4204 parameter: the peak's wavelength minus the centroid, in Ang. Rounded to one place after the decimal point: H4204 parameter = 2.9 Ang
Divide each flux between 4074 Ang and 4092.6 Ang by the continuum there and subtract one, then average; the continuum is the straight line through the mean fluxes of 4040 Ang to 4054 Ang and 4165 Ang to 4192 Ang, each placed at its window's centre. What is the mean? -0.08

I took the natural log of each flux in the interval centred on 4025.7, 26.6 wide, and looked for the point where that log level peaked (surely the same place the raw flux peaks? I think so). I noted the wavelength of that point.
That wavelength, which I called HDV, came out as 4035.98 Ang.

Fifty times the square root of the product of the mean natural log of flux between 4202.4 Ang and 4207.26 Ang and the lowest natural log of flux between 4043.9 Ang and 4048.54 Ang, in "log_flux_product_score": 18.8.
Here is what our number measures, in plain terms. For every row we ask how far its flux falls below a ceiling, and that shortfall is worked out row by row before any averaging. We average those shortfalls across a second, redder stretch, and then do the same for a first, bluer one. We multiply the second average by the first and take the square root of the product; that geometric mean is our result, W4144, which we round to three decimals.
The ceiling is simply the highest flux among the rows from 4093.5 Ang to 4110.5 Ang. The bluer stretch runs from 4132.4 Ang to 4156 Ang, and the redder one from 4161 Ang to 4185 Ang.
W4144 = 0.142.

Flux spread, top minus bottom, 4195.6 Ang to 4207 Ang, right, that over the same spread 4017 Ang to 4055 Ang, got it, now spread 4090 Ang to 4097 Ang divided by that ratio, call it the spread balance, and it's 0.21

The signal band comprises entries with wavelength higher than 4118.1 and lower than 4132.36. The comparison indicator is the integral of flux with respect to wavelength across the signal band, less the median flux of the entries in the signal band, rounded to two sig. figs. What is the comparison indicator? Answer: 9.1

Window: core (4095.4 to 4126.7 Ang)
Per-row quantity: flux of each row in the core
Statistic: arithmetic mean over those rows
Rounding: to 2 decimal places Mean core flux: 0.59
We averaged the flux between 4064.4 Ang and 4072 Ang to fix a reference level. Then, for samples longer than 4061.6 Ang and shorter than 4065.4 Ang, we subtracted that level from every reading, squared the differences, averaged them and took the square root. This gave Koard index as 0.021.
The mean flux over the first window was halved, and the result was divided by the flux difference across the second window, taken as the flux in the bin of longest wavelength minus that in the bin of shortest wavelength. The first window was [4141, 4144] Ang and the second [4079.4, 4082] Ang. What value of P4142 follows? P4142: 153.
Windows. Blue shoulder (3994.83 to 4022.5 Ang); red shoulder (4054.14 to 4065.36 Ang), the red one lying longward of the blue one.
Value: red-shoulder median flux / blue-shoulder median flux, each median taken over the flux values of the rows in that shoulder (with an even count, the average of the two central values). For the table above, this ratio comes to 0.97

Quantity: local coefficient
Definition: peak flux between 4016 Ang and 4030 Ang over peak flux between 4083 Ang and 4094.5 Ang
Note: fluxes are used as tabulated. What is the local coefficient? 1.10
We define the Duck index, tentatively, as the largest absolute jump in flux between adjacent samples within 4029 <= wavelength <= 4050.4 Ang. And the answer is 0.096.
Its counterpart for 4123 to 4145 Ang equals 0.074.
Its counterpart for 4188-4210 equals 0.071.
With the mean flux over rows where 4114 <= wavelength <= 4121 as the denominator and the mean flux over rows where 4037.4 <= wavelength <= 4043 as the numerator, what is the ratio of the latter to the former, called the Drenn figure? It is 1.14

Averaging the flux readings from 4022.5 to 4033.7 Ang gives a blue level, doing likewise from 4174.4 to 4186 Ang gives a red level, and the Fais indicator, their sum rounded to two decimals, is 1.42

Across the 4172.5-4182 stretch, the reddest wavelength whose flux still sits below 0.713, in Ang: 4181.66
